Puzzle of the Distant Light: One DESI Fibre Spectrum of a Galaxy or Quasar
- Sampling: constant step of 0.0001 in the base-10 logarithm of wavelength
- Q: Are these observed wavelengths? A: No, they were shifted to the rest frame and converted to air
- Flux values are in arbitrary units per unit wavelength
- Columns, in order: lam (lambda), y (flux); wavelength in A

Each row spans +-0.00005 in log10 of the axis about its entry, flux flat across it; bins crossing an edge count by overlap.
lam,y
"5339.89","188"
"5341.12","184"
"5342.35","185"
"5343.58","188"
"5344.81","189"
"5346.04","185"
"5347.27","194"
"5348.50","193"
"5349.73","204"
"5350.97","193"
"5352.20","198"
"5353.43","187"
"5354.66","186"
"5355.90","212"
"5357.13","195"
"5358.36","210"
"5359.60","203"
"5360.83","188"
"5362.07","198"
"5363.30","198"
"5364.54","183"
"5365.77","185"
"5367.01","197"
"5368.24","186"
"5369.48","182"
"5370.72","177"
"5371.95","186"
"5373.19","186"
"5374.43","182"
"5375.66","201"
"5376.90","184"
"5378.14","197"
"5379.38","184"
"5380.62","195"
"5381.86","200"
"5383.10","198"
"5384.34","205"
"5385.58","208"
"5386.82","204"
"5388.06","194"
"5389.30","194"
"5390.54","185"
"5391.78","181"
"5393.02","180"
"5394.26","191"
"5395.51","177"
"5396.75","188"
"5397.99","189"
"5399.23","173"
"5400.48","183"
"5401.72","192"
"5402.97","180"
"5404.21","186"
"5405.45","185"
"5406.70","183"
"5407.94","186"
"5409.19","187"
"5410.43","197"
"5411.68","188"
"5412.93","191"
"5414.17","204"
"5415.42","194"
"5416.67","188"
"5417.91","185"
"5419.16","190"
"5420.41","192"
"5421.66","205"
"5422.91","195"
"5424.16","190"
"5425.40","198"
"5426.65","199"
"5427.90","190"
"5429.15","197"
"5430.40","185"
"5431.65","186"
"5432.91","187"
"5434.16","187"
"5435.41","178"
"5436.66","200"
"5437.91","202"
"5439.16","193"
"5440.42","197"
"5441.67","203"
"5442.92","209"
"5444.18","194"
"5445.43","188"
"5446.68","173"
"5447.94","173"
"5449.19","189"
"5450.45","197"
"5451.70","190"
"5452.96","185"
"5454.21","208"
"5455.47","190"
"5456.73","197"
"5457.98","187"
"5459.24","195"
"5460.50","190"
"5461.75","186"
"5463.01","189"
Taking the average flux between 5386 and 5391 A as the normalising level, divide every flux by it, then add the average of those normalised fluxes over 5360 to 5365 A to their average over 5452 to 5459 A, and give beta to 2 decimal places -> 1.98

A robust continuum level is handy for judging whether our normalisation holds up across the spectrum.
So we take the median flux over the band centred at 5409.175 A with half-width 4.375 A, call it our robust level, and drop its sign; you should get 187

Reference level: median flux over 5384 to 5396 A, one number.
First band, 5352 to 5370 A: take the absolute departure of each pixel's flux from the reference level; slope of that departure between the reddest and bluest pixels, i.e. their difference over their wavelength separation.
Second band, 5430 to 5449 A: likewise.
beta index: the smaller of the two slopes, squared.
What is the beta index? 0.084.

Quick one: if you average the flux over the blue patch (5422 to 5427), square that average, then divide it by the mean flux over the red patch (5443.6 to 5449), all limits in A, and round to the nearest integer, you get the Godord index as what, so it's 210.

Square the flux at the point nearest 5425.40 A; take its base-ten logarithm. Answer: 4.59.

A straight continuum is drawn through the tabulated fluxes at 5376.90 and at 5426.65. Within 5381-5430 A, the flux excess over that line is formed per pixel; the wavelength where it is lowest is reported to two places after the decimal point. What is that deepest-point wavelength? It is 5399.23 A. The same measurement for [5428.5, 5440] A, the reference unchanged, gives 5435.41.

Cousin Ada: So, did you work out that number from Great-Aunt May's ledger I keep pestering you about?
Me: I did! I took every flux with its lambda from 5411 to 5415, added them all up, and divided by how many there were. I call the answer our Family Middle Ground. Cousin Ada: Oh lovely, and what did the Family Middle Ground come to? 194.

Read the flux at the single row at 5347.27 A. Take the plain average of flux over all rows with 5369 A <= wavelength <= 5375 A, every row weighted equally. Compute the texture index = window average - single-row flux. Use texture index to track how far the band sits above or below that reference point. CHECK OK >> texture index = -11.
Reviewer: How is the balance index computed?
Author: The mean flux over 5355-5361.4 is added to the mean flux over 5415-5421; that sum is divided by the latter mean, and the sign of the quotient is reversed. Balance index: -2.06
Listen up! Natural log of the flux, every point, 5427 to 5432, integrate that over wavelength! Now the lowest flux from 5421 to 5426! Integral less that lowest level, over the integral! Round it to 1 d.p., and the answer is -6.2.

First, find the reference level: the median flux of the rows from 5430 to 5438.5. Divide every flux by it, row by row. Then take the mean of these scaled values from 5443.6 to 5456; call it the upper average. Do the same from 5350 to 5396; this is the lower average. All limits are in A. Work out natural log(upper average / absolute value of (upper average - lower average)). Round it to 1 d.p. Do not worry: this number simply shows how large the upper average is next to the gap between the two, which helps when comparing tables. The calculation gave 4.0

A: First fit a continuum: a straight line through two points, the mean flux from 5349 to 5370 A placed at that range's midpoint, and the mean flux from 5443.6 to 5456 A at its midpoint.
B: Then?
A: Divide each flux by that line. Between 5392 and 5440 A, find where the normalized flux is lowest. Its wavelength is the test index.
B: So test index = 5399.23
